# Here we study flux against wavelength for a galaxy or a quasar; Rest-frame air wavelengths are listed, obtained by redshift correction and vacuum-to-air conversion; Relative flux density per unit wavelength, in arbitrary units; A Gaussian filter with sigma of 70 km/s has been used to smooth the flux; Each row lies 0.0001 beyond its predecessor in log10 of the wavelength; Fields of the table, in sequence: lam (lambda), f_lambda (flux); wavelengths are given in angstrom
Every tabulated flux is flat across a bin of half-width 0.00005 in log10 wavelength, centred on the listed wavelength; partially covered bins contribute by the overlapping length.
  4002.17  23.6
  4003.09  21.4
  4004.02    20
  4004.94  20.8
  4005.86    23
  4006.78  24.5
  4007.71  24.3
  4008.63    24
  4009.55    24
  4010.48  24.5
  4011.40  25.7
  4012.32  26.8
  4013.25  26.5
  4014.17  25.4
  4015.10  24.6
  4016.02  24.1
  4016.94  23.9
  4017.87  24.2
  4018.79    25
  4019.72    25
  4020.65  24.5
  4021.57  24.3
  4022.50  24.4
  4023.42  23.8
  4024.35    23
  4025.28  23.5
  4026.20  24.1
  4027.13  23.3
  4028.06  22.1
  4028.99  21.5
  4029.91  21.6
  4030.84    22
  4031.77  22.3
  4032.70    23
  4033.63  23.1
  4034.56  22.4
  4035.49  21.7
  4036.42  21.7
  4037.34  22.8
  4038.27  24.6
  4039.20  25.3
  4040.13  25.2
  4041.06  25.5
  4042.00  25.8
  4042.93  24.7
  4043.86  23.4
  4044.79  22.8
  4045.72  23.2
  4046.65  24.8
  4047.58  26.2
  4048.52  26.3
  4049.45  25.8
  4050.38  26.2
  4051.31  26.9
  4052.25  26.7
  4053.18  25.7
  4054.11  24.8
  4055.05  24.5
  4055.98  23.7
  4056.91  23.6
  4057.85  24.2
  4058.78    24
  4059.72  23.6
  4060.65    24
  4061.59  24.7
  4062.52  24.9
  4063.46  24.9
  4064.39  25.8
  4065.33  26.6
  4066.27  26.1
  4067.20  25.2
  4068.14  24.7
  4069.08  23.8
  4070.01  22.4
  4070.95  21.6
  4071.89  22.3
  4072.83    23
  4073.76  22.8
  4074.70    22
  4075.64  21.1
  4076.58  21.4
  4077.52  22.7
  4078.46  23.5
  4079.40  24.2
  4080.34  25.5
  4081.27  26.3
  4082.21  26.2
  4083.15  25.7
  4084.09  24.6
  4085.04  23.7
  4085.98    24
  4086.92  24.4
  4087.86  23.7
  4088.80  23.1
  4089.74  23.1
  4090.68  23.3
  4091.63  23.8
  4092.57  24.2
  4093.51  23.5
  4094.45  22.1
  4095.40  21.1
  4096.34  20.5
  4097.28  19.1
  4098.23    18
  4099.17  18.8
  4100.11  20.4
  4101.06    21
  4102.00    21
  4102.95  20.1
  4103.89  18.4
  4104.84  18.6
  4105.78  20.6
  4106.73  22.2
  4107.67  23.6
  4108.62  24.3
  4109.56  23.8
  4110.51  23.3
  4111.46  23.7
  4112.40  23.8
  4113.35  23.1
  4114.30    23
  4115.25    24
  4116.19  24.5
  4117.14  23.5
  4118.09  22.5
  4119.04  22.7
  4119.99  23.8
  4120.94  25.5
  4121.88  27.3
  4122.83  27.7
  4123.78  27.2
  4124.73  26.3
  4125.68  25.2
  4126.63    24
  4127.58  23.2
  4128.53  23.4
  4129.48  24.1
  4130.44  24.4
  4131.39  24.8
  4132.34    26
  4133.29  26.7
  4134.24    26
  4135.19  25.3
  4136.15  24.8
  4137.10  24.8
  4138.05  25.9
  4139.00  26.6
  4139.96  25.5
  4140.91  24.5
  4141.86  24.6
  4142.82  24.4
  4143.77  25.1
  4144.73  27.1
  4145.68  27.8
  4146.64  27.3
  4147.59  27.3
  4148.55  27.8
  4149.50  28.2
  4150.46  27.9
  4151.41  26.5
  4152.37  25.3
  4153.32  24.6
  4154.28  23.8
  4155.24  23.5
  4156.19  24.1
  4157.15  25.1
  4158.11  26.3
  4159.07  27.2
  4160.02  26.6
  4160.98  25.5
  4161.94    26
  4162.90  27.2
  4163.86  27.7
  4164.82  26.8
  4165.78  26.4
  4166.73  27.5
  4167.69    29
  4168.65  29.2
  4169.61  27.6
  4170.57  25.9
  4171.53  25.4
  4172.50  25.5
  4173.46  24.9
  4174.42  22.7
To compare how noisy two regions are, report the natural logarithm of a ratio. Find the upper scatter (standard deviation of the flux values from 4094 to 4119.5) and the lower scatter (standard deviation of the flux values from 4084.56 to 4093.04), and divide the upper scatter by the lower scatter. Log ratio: 1.5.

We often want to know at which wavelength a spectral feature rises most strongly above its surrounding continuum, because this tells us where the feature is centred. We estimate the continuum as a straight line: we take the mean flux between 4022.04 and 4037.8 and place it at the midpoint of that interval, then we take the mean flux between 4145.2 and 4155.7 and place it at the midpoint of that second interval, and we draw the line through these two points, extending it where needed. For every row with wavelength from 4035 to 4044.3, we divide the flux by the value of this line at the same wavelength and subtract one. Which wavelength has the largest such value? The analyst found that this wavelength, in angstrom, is 4042.00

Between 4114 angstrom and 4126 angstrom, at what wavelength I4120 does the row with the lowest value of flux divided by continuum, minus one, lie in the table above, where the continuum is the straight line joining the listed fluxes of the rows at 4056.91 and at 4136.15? 4118.09 angstrom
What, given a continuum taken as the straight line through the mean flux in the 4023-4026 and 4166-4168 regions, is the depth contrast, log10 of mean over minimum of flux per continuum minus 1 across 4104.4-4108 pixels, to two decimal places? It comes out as -0.18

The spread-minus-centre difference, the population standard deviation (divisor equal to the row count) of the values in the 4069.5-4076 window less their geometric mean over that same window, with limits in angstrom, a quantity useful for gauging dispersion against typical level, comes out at -21.5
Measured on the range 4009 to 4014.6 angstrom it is -24.5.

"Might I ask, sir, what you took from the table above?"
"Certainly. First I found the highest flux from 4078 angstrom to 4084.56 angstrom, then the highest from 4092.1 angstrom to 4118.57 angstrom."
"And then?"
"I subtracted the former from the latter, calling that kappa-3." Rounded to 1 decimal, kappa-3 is -1.8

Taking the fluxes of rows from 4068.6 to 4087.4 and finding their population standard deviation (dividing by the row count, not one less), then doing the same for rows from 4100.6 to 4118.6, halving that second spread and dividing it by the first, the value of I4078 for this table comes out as 0.60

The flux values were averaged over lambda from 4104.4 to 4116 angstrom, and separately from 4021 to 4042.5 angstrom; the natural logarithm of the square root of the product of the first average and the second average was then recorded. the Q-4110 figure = 3.14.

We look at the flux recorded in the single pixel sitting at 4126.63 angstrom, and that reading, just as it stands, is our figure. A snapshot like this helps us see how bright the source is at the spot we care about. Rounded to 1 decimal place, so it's 24.0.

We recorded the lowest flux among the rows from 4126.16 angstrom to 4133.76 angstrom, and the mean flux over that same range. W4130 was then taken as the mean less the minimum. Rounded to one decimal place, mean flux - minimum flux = 1.4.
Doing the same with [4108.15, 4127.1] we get 2.0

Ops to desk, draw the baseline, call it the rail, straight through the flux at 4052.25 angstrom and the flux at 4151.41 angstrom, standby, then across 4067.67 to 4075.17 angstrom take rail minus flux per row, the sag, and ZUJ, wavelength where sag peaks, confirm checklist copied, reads 4070.95 angstrom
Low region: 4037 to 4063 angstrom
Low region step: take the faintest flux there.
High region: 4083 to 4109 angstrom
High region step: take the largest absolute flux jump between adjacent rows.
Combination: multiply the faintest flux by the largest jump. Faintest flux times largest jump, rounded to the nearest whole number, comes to 46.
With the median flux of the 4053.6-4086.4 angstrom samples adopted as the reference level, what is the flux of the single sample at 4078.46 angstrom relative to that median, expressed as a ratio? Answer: 0.98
